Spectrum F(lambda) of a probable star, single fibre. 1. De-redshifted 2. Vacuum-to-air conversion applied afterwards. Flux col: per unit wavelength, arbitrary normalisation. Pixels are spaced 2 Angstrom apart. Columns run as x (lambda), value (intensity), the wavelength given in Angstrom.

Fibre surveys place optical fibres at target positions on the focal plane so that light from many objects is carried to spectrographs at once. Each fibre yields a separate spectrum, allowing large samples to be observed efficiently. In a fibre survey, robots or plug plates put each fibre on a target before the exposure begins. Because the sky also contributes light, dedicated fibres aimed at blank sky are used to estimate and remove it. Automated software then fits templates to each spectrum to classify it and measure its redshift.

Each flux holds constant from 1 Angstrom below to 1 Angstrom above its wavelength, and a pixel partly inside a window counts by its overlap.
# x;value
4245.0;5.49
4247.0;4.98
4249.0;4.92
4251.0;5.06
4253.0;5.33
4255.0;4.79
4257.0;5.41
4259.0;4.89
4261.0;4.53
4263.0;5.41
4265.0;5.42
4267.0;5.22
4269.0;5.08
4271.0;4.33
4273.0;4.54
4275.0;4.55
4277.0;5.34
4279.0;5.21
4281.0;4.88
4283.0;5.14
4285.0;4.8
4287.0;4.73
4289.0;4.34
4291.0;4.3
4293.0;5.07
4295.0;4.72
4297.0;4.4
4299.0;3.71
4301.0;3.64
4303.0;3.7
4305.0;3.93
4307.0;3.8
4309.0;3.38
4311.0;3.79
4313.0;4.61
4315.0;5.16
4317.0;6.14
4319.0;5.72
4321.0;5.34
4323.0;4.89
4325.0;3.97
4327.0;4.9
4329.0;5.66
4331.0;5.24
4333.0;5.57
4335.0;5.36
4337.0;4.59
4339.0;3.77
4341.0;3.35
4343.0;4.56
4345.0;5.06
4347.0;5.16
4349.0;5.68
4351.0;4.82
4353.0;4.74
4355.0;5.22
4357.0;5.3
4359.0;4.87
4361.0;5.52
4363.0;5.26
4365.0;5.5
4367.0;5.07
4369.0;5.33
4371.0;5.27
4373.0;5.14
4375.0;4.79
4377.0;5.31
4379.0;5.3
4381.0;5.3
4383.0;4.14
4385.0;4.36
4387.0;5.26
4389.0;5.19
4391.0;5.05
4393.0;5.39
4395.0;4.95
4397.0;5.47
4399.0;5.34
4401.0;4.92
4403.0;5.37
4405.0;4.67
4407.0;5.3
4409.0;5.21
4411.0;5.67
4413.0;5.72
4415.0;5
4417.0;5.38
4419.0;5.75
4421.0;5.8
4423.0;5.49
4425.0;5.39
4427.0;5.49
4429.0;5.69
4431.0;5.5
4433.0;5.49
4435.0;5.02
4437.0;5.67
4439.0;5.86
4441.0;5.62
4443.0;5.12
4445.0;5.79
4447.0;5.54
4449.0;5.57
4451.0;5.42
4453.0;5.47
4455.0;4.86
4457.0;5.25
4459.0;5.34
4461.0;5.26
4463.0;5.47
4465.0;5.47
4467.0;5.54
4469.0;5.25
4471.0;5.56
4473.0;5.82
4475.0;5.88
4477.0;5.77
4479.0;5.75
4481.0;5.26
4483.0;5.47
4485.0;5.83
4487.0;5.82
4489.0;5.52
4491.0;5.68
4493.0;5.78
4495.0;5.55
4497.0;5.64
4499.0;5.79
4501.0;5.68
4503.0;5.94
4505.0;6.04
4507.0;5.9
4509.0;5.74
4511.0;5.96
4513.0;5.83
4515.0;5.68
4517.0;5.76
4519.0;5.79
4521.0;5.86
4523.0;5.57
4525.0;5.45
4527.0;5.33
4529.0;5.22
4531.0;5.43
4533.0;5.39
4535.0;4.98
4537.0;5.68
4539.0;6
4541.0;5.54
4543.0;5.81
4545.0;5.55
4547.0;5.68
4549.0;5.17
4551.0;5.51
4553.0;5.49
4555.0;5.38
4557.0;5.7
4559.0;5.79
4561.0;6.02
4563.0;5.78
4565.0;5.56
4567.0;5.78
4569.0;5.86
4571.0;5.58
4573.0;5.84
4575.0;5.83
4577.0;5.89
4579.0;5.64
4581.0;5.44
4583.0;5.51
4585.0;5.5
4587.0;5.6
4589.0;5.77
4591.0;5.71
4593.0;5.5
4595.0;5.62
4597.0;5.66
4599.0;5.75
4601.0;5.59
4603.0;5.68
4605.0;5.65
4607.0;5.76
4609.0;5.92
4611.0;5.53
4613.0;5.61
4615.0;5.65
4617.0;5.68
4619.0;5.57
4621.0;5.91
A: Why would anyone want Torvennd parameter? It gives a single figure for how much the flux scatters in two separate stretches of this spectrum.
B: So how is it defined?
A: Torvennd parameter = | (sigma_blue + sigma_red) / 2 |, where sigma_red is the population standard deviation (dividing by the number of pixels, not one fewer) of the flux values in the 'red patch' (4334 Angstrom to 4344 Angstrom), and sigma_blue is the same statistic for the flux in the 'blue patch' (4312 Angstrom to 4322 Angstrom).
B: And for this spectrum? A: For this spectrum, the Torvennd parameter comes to 0.61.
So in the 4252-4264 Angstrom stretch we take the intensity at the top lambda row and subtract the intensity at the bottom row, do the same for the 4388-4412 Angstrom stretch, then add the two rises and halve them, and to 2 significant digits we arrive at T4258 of 0.28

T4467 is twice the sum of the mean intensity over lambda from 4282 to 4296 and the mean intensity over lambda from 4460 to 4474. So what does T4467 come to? 20.4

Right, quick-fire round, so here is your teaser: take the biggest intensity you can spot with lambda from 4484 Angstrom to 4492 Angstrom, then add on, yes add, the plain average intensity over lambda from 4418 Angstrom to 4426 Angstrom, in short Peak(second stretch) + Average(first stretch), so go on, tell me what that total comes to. 11.4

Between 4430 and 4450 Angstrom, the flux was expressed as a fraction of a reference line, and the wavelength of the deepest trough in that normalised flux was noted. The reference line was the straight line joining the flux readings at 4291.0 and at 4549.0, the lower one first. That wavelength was 4435.0 Angstrom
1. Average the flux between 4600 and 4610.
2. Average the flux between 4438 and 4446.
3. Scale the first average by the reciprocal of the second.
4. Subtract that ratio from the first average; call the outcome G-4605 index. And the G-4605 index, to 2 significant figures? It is 4.7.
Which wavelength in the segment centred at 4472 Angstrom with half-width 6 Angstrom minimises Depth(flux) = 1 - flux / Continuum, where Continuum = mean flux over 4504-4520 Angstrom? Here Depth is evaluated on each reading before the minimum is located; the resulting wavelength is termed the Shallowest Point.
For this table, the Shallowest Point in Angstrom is 4475.0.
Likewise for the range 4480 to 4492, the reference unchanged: 4485.0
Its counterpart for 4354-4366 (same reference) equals 4361.0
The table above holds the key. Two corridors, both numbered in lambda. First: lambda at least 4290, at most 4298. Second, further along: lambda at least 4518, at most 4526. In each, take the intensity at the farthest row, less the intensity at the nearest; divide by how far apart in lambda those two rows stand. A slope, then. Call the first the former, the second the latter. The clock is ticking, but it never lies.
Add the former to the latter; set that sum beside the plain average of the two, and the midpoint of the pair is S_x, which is -0.03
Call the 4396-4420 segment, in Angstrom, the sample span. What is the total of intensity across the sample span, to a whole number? 64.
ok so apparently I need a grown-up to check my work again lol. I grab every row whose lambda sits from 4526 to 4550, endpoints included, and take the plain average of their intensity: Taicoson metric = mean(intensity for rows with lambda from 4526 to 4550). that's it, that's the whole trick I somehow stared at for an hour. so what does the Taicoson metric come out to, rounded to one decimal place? 5.5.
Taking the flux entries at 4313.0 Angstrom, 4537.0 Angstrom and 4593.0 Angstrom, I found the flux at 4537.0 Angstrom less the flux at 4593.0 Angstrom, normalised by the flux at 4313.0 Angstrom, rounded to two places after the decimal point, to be 0.04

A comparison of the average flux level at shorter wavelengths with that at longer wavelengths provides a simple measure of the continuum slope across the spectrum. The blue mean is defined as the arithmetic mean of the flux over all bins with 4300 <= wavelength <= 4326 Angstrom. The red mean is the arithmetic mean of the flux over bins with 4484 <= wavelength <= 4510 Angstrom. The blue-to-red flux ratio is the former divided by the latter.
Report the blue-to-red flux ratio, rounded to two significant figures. 0.78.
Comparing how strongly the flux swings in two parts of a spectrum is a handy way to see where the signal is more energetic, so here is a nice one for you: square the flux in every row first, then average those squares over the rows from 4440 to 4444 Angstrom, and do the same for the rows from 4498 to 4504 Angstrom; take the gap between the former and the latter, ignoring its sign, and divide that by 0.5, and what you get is 10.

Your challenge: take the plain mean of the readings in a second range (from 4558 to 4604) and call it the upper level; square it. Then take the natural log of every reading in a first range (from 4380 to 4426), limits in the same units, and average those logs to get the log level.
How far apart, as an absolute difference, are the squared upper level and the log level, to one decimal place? 30.7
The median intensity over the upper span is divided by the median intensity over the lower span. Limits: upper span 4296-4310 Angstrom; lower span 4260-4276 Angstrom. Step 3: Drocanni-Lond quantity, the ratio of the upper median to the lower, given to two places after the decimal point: 0.77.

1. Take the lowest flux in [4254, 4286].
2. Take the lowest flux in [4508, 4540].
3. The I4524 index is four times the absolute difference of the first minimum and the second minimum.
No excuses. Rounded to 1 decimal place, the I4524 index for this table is 2.6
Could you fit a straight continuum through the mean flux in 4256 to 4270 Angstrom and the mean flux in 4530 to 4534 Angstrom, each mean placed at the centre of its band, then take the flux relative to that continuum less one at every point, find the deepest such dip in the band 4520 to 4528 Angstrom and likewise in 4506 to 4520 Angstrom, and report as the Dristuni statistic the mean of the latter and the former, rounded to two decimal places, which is 0.02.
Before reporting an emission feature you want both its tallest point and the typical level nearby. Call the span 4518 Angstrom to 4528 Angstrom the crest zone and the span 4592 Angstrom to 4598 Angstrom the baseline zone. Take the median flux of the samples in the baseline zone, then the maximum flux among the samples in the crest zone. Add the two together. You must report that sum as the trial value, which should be 11.5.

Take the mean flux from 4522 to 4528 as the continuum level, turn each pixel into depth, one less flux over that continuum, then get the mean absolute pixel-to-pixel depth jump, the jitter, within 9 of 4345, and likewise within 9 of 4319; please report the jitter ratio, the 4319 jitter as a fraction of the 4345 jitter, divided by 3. 0.40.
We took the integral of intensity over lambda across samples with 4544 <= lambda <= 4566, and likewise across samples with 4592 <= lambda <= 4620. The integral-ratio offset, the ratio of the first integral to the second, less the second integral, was -158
